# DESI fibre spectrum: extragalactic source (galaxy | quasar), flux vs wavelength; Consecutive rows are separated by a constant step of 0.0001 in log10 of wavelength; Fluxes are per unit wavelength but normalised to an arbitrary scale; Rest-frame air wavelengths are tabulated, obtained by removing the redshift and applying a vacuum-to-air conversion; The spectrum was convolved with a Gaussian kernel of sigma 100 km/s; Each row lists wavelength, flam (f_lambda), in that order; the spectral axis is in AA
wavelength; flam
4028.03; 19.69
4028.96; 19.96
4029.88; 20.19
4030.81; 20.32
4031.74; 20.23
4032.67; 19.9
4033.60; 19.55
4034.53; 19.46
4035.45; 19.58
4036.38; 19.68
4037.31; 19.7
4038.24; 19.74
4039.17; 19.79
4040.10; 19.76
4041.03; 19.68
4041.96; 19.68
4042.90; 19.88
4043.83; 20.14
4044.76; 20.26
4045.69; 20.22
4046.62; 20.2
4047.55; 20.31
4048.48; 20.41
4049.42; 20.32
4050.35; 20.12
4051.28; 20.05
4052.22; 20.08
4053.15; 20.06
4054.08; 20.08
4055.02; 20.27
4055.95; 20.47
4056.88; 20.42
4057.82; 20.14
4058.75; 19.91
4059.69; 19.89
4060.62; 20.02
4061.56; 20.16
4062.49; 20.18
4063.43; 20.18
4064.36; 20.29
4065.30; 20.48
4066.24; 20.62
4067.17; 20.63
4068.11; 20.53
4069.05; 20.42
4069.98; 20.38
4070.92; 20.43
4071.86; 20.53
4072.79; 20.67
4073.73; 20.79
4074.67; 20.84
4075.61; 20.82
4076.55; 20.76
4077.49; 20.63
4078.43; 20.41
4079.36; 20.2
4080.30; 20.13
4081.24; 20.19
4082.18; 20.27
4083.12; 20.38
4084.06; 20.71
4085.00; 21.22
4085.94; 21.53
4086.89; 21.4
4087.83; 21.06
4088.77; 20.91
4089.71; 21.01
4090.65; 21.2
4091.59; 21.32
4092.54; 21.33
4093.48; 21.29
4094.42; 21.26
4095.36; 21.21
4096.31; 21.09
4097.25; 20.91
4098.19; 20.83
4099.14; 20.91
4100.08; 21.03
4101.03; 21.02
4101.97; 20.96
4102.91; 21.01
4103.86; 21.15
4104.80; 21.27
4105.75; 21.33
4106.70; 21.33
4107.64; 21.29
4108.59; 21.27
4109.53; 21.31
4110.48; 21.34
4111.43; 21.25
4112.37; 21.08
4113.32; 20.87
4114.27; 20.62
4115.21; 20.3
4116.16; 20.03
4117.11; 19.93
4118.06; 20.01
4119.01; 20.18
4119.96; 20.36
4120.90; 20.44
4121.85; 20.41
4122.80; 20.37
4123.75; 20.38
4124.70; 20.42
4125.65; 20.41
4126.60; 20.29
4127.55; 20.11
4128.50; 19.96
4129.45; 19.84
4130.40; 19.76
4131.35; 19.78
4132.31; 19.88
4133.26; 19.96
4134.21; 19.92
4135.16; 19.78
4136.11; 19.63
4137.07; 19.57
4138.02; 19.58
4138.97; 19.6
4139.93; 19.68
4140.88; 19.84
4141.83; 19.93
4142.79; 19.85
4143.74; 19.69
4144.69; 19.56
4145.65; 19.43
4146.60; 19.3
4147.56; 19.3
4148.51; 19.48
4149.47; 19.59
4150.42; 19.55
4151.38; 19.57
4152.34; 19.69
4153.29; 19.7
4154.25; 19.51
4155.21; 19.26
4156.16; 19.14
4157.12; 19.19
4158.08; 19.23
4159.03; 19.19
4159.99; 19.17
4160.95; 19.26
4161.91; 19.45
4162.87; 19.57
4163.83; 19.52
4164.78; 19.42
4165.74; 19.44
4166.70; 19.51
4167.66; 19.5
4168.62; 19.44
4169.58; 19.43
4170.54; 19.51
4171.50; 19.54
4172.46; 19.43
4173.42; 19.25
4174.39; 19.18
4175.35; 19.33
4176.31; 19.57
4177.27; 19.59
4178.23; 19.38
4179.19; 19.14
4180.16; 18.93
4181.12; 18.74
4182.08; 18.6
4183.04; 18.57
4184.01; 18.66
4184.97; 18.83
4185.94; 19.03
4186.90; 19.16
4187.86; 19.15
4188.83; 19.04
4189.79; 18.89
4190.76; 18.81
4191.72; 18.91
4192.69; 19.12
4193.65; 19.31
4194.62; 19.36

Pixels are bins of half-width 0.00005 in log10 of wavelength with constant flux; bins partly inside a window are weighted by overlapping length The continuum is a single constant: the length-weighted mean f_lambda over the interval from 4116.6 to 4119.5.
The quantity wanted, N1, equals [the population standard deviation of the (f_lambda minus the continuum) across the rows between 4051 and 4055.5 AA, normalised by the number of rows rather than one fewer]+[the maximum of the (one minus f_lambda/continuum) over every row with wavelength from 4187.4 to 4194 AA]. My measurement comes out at 0.141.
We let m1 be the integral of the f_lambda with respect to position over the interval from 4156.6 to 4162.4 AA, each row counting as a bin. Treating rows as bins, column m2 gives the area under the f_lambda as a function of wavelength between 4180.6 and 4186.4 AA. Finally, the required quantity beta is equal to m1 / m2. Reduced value 1.026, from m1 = 112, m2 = 109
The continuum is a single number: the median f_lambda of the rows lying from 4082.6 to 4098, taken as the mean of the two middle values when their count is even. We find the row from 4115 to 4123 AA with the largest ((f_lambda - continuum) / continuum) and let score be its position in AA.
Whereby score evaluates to 4120.90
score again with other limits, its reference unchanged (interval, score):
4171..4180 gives 4177.27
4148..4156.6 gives 4153.29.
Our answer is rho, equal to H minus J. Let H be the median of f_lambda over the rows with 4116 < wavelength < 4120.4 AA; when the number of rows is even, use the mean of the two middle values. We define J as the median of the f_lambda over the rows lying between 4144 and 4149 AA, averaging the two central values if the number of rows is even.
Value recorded 0.6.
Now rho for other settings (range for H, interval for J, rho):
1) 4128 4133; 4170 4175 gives 0.4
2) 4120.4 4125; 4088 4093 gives -0.8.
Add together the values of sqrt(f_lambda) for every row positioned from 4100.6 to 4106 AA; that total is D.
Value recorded 27.6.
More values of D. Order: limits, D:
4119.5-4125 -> 27.1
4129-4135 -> 26.7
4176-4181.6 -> 26.3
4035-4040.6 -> 26.6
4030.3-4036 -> 26.7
